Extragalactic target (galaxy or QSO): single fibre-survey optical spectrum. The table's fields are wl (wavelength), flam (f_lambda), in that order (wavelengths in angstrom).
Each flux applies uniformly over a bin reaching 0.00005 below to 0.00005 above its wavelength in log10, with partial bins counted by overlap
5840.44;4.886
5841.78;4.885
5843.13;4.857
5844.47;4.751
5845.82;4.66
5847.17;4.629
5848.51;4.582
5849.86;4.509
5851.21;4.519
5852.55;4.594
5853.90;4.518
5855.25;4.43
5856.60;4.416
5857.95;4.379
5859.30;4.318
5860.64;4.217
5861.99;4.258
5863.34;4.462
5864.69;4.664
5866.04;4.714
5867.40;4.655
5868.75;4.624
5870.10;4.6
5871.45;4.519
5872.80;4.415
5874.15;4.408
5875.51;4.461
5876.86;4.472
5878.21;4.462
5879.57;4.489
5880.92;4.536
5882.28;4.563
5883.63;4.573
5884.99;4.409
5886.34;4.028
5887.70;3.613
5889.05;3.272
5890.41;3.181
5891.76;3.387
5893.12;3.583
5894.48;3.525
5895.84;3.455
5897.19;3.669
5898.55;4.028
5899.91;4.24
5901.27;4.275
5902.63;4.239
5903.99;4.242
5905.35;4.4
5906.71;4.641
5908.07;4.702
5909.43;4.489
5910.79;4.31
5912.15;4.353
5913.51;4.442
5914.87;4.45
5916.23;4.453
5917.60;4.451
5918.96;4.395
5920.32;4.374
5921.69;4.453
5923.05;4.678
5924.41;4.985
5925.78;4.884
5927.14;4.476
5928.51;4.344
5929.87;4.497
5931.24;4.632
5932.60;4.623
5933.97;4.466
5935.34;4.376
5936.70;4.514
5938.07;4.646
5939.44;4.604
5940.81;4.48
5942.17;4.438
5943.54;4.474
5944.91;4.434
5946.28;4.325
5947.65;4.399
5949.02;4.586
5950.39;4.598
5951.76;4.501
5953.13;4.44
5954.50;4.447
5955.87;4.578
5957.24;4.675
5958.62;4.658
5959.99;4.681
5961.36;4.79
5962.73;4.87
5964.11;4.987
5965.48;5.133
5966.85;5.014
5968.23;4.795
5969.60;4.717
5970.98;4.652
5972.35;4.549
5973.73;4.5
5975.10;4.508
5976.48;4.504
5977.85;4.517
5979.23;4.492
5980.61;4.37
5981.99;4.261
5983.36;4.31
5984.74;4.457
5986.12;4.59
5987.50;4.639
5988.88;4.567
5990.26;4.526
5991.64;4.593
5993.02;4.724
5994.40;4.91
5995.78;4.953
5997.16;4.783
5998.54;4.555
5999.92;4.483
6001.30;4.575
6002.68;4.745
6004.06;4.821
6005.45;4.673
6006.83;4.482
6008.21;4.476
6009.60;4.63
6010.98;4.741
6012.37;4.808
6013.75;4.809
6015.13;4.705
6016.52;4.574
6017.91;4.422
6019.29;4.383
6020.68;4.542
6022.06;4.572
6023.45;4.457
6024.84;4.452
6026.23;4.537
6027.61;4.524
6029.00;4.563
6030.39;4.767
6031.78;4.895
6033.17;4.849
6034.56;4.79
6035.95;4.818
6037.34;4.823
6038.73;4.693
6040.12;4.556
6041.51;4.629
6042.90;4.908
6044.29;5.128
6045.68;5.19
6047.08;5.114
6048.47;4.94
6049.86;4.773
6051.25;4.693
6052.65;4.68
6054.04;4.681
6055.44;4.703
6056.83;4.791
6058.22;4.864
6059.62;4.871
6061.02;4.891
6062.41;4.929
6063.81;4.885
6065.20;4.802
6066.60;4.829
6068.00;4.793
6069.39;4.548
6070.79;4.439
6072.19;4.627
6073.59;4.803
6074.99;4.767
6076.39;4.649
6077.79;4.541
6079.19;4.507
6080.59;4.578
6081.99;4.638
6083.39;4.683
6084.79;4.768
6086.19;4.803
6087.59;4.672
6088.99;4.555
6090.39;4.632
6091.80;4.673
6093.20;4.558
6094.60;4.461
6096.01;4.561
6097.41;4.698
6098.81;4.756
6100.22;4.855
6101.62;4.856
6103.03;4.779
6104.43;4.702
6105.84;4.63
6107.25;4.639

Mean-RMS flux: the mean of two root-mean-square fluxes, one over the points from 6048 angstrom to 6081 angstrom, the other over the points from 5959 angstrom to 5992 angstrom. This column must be 4.7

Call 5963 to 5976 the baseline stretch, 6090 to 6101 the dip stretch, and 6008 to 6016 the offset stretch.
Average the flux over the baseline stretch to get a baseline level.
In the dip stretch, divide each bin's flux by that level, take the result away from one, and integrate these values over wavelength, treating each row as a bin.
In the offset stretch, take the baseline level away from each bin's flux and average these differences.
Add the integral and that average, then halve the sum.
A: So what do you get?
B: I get 0.10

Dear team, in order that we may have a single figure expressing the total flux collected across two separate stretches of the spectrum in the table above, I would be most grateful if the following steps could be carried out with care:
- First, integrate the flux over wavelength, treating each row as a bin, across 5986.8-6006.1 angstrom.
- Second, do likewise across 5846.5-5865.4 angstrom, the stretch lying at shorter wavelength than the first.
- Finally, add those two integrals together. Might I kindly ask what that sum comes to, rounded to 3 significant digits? 175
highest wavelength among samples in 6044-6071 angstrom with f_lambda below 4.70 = 6070.79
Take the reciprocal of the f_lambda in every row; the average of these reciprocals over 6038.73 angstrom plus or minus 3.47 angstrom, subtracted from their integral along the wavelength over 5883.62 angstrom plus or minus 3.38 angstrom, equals 1.32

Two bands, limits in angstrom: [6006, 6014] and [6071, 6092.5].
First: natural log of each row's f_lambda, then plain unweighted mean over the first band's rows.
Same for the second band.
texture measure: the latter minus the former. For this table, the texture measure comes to 0.001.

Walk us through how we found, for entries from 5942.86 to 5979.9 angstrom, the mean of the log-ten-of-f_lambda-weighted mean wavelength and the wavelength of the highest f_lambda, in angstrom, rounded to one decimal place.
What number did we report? 5963.5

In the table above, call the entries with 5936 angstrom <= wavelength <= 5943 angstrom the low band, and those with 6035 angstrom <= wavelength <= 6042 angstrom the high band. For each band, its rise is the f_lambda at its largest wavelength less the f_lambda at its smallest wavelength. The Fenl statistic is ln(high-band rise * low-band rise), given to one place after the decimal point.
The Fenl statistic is -4.2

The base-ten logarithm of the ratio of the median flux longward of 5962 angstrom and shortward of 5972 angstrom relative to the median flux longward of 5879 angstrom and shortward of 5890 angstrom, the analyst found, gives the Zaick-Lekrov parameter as 0.04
